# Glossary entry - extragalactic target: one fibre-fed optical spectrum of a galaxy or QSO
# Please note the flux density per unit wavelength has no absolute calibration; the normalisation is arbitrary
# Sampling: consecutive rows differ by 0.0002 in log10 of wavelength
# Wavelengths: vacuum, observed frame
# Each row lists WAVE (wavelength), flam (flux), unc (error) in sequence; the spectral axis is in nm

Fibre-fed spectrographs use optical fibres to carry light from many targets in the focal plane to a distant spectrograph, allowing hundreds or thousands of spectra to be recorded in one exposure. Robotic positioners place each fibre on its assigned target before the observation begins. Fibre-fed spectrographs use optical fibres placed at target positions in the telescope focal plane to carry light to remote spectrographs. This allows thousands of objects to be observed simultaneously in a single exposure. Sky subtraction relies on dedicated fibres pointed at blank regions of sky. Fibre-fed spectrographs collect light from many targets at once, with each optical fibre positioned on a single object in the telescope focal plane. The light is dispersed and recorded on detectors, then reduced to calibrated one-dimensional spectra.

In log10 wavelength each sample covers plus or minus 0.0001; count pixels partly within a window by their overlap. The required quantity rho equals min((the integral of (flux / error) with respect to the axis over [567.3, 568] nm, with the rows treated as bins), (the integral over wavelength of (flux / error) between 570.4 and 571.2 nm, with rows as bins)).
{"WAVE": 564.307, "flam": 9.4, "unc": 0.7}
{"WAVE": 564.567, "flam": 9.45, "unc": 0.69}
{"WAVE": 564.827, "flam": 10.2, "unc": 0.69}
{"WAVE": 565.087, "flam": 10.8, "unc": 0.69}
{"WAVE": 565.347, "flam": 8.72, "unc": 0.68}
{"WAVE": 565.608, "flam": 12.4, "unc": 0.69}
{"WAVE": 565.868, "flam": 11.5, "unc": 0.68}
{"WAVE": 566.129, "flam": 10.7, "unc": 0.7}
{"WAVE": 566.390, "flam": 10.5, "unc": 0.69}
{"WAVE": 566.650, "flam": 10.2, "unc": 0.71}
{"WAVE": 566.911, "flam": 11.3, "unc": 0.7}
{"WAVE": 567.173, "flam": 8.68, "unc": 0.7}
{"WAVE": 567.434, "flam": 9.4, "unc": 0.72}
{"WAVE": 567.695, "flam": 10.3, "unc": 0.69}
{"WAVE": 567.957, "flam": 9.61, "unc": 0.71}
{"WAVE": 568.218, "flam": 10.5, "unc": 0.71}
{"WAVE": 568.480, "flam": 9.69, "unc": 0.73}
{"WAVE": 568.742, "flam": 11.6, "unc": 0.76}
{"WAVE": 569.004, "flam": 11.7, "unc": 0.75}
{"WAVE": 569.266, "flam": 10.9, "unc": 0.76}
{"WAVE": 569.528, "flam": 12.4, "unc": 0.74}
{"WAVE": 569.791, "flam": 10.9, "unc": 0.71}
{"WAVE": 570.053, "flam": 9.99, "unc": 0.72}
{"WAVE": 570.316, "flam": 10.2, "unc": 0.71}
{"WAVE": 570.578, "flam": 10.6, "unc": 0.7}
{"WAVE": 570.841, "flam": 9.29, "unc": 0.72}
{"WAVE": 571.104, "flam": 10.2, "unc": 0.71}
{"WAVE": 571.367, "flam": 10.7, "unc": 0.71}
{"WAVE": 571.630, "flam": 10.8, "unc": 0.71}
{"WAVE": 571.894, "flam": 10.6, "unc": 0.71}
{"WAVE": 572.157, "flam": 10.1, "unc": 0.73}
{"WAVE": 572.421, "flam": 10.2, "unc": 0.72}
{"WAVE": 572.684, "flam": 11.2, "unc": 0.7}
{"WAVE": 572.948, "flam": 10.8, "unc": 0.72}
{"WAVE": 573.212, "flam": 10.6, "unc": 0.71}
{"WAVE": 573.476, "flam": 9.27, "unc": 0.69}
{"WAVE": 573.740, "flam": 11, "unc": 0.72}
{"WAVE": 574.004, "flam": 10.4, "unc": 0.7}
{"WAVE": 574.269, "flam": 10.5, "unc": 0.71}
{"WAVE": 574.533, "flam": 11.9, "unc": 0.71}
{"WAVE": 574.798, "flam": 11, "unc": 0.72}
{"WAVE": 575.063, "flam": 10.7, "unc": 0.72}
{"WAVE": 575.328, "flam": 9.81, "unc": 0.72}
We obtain 9.7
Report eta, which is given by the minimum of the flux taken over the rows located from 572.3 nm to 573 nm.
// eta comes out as 10.2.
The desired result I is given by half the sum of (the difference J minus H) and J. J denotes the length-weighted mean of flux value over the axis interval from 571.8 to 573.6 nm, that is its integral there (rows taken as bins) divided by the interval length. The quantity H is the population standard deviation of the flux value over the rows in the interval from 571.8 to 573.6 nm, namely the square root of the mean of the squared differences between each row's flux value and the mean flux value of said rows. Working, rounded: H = 0.57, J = 10.4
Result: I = 10.1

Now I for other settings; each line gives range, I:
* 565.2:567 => 10.2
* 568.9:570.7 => 10.6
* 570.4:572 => 10.1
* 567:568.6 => 9.4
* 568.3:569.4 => 10.6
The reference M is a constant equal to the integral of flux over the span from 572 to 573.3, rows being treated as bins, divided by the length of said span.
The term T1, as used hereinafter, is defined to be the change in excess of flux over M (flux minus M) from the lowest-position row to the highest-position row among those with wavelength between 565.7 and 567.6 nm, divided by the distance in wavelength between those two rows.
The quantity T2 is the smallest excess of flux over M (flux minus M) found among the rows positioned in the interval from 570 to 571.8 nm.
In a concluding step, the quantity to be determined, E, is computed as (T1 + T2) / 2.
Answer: -1.3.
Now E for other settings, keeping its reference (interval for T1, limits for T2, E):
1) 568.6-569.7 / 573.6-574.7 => 0.4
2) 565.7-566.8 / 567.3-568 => -1.4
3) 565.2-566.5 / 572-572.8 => 0.6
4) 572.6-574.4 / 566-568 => -1.2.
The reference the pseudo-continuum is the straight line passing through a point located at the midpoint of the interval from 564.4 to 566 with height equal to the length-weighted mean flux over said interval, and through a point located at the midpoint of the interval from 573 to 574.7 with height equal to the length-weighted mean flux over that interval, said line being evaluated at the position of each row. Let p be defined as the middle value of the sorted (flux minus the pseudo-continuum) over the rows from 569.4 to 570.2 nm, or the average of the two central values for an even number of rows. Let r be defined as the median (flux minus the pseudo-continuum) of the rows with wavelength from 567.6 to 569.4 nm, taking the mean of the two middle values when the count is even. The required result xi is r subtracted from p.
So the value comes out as 0.4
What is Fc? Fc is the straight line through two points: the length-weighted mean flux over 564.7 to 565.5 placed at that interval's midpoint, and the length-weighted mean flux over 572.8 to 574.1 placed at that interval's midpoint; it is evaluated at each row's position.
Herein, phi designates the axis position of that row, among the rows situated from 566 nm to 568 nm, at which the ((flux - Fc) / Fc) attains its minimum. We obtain 567.173 nm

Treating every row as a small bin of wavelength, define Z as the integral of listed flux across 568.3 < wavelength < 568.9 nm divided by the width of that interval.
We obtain 10.7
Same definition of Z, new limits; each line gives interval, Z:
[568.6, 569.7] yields 11.6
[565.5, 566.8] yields 11.0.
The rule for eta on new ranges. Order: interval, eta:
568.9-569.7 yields 10.9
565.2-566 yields 8.72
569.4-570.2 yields 9.99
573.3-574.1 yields 9.27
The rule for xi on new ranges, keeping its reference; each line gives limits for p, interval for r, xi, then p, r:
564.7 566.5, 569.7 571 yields 0.6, 0.20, -0.37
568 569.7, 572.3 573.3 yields 0.6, 0.70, 0.08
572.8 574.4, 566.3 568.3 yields 0.2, -0.08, -0.27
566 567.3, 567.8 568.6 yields 0.8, -0.01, -0.85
